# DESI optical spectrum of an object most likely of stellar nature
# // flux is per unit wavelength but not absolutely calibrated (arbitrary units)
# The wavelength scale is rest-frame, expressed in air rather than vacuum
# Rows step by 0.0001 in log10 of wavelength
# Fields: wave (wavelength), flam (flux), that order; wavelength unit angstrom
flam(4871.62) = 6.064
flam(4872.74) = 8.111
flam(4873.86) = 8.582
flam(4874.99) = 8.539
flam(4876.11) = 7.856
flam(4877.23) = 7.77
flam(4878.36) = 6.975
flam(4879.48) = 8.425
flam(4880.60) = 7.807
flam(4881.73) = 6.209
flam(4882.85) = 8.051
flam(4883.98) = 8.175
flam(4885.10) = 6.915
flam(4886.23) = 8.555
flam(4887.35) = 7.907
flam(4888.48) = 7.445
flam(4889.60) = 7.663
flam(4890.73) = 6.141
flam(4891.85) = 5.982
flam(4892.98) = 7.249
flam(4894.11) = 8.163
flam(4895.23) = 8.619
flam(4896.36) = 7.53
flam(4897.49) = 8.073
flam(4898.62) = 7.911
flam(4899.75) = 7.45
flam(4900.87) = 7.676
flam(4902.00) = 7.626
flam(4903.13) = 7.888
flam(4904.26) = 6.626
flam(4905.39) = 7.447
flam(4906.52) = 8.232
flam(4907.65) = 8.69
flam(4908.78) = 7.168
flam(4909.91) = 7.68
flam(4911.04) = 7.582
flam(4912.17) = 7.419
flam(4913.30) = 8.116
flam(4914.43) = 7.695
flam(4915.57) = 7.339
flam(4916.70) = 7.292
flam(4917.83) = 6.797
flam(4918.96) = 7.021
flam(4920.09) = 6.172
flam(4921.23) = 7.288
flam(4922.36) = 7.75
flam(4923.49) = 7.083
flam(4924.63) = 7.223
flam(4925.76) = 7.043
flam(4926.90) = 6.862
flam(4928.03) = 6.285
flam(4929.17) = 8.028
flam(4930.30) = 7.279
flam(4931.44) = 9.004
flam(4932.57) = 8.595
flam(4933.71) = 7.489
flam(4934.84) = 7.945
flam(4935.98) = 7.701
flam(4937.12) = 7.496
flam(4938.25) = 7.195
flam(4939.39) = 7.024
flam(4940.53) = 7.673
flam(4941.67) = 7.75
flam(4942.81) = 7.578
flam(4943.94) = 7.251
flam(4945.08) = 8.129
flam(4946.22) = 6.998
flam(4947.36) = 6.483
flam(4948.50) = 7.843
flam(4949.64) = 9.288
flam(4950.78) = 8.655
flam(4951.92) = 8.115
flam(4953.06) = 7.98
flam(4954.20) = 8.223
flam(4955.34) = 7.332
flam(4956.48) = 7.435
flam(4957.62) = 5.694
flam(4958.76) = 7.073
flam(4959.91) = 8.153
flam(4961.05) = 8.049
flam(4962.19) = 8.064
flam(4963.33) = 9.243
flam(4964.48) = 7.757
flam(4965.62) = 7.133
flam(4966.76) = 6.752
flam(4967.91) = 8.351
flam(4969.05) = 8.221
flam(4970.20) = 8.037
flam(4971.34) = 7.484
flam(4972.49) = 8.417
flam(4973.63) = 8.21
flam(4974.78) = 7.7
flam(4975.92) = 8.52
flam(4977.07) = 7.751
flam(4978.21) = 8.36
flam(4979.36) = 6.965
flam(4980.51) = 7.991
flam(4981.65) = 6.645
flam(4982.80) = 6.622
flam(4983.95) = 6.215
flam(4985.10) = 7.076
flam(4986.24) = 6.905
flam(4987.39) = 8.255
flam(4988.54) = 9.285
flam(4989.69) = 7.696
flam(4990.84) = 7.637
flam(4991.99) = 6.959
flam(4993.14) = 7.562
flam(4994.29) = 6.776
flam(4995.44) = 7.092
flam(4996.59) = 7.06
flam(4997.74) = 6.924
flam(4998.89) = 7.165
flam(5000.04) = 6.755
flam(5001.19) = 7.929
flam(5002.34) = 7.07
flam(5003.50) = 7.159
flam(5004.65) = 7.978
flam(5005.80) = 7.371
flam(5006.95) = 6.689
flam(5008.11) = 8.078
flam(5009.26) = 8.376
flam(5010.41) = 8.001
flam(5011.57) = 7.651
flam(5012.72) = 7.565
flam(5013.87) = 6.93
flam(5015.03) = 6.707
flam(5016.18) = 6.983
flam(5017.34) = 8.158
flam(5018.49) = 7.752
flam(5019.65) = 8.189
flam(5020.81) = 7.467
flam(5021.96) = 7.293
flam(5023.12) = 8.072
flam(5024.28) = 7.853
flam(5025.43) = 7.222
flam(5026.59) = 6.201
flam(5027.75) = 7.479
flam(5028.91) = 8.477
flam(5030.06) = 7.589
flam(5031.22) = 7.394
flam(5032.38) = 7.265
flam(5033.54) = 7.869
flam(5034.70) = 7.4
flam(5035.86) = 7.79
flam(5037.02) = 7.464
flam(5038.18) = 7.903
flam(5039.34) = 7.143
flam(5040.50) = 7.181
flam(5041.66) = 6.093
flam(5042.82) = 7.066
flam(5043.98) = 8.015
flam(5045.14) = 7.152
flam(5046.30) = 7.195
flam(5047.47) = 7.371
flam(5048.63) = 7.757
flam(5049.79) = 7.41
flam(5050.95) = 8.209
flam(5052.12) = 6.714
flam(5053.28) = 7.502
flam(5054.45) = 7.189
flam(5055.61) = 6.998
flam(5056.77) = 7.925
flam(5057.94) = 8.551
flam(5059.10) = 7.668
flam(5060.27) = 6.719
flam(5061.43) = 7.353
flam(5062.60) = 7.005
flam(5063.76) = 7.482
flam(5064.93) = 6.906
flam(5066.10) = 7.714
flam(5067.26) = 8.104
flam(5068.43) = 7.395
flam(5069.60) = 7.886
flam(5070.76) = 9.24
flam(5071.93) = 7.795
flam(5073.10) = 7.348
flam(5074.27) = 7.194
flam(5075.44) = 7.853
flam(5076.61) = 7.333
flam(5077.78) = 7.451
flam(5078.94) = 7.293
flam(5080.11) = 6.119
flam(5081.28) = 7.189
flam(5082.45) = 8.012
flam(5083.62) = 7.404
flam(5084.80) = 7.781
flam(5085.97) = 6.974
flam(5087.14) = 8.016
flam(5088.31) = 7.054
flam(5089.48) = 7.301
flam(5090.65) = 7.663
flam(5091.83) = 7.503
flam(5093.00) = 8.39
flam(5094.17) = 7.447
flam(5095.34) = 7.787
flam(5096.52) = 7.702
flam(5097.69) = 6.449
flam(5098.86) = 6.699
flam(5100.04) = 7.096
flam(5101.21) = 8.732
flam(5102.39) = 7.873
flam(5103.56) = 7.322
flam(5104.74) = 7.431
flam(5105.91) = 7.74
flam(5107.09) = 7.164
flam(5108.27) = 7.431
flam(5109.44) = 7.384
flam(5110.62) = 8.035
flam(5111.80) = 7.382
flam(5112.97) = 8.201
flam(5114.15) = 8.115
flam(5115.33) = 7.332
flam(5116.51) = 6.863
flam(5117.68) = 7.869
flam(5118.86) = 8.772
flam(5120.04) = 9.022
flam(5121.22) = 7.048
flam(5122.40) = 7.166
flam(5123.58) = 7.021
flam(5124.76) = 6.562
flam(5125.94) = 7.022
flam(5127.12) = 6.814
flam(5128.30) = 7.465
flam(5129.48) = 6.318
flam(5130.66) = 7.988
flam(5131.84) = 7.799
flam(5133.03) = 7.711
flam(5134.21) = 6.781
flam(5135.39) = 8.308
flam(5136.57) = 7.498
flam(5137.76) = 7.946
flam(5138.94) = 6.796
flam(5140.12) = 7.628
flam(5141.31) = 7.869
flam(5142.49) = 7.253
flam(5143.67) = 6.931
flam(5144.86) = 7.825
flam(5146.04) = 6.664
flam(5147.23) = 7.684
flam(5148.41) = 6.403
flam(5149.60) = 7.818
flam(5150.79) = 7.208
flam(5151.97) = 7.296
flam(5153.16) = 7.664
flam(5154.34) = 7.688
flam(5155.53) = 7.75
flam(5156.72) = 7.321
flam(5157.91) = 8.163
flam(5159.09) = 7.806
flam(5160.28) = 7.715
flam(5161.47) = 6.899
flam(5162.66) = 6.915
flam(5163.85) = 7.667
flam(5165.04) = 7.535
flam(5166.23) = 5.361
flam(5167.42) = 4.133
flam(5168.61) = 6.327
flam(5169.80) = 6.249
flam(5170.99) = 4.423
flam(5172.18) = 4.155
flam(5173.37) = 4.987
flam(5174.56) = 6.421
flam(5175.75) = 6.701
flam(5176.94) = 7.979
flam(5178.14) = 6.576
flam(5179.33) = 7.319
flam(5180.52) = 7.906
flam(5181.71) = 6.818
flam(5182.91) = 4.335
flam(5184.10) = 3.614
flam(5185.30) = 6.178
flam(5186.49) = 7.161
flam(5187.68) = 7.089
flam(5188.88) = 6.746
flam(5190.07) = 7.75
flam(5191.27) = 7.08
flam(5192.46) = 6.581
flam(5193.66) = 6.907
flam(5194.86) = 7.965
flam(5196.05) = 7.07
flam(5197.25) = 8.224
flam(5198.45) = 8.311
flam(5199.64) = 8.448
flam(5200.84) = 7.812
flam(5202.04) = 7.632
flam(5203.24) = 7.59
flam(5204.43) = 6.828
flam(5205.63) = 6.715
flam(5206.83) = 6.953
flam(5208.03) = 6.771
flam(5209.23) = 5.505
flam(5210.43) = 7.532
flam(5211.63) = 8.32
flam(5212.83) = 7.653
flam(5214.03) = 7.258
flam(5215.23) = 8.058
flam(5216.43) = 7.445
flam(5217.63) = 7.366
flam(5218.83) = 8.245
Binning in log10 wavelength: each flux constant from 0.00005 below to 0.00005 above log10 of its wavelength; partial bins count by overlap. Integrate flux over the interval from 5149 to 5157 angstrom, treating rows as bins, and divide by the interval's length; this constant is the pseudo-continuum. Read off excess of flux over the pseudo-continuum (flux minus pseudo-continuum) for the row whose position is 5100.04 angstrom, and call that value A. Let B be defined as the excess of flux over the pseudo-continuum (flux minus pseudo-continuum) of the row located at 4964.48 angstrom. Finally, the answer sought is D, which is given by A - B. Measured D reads -0.7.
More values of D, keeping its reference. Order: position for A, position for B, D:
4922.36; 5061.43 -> 0.4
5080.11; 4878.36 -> -0.9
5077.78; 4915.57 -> 0.1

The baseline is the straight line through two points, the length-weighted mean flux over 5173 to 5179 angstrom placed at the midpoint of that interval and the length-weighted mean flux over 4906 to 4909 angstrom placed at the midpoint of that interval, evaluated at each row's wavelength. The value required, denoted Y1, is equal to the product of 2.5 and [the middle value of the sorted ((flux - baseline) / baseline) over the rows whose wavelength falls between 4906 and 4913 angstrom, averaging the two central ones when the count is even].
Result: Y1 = -0.15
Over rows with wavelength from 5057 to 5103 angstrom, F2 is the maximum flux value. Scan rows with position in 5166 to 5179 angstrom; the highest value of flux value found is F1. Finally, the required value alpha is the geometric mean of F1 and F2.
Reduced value 8.59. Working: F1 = 7.979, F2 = 9.24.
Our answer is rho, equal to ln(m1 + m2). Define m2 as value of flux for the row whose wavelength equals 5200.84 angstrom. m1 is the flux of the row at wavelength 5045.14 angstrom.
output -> 2.71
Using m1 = 7.152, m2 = 7.812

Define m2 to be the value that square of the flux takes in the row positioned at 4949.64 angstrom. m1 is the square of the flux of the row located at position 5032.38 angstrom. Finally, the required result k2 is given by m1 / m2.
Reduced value 0.61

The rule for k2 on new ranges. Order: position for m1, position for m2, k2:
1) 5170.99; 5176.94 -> 0.31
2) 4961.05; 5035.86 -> 1.07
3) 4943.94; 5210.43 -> 0.93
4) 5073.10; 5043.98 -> 0.84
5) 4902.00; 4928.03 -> 1.47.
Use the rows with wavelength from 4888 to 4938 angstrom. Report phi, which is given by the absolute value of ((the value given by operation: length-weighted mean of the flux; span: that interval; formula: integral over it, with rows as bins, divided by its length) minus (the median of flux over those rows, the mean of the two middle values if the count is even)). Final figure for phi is 0.00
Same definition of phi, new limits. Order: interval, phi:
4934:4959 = 0.03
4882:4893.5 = 0.17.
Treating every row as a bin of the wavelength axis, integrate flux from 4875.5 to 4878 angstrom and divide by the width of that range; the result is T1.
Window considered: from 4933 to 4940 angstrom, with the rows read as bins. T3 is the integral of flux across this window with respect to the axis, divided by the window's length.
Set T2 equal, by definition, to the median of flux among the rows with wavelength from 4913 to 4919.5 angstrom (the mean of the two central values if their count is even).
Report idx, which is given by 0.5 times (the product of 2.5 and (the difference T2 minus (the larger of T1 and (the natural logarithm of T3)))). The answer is -0.55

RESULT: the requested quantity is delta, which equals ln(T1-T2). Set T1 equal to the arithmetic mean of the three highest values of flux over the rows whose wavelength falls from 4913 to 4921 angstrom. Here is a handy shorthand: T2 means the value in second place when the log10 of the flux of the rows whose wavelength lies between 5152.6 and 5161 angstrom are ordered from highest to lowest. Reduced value 1.92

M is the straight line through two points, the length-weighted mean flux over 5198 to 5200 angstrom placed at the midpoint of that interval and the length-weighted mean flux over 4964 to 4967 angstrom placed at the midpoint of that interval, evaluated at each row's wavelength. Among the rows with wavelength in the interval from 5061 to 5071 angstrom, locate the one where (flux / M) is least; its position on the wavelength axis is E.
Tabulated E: 5064.93 angstrom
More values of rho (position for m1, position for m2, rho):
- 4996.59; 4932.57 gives 2.75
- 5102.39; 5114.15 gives 2.77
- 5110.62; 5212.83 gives 2.75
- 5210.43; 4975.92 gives 2.78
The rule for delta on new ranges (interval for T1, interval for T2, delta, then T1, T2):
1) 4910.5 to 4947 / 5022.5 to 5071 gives 2.03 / 8.6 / 0.932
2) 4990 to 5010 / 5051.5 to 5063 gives 1.98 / 8.1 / 0.899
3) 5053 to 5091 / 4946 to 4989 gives 2.04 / 8.6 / 0.968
